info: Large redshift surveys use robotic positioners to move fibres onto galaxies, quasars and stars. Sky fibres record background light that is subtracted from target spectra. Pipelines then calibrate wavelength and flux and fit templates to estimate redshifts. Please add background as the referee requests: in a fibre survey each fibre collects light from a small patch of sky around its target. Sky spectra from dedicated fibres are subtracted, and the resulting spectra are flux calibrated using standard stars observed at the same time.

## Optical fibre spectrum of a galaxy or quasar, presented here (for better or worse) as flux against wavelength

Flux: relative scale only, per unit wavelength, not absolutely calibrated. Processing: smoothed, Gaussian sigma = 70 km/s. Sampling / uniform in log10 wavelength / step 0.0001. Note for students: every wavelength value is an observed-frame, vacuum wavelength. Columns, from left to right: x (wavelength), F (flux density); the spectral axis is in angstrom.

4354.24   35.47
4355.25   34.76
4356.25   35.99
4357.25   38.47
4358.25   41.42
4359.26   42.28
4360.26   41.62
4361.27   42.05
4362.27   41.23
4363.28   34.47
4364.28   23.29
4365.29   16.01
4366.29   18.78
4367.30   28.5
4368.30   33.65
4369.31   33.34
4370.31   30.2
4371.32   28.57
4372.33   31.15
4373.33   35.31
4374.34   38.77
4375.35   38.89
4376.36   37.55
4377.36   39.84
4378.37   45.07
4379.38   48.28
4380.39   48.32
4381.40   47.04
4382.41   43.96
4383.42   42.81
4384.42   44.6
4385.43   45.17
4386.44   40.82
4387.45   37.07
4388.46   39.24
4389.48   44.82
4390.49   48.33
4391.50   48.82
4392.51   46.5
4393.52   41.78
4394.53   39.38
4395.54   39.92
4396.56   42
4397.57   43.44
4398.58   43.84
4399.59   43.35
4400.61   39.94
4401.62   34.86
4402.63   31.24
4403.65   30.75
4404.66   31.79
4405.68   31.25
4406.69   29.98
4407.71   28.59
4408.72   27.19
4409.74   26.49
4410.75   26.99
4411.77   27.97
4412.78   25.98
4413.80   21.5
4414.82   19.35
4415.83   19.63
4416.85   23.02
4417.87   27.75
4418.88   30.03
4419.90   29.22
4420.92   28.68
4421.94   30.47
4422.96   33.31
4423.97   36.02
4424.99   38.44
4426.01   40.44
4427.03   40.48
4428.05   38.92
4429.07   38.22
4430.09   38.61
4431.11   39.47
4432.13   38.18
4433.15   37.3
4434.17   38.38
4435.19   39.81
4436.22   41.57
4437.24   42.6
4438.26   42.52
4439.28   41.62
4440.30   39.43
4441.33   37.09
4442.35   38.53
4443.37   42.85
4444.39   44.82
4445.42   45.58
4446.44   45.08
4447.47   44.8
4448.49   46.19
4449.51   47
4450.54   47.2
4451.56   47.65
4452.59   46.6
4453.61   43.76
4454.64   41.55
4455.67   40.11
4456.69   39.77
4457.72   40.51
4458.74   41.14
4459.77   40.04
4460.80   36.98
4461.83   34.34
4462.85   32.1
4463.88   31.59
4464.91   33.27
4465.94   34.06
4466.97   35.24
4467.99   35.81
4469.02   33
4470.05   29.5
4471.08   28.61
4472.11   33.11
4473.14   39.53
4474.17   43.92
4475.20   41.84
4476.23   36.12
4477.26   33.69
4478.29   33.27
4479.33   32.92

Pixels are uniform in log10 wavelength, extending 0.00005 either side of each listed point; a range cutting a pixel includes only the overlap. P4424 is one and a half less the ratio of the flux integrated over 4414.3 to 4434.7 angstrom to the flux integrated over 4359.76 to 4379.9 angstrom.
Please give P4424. 0.52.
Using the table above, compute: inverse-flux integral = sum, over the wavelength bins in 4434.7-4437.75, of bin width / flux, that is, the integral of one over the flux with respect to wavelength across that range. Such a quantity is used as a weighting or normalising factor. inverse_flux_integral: 0.074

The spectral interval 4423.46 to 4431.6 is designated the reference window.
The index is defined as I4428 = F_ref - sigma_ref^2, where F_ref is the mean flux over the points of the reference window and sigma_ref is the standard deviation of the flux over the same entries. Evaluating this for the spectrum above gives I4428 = 37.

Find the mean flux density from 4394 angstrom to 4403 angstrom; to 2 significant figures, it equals 40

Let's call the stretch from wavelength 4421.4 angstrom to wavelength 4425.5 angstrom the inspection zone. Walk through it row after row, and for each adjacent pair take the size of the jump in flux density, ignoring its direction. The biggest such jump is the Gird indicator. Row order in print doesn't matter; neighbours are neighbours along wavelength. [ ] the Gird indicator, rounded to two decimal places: 2.84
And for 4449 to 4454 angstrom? 2.84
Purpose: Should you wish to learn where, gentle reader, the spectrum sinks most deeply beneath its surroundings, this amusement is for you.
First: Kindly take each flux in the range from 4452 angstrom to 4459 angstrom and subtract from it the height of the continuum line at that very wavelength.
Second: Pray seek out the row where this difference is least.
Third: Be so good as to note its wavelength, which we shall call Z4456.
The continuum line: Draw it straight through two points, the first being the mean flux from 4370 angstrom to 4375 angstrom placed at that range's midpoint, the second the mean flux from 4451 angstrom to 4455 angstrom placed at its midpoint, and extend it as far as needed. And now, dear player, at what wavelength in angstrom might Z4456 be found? 4456.69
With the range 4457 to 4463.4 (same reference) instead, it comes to 4462.85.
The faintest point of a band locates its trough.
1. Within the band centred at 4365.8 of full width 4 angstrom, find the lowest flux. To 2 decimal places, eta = 16.01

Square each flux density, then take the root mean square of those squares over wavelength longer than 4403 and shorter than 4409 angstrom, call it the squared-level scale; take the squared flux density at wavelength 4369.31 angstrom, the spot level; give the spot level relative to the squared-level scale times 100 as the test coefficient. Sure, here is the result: 123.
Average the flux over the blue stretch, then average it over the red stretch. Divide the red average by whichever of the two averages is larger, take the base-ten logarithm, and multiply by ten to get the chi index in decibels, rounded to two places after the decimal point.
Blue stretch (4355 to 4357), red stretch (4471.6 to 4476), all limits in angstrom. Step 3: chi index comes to 0.00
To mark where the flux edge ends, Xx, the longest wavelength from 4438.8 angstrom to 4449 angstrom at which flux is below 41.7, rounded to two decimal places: 4442.35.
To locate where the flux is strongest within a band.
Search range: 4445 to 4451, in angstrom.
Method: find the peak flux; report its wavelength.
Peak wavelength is 4450.54 angstrom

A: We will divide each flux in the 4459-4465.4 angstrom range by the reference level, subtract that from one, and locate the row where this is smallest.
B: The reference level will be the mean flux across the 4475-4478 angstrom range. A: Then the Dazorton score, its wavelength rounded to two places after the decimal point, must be 4459.77 angstrom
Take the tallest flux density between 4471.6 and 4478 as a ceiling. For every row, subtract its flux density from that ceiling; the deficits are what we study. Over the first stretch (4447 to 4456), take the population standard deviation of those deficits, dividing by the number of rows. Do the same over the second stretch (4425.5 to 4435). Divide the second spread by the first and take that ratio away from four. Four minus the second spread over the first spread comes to 3.6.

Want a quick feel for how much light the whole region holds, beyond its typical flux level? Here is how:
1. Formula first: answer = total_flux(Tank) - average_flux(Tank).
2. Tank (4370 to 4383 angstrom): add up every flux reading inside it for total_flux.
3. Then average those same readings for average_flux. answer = 473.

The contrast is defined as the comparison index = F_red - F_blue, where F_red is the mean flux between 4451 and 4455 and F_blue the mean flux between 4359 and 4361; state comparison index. 3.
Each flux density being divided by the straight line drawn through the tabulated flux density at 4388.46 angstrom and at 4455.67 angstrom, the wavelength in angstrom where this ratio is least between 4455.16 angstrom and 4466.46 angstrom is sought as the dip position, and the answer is 4463.88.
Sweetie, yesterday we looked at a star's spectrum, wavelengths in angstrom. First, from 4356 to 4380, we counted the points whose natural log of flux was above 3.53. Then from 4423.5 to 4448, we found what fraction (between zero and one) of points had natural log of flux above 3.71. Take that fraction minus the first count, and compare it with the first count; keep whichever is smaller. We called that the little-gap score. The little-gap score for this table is -14.6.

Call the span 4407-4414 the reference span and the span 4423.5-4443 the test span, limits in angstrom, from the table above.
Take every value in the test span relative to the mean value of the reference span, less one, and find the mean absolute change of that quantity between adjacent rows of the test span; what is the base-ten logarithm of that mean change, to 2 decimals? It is -1.33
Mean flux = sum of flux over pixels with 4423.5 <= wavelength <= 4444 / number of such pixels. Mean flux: 40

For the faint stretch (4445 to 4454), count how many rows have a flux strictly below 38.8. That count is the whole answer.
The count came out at 0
